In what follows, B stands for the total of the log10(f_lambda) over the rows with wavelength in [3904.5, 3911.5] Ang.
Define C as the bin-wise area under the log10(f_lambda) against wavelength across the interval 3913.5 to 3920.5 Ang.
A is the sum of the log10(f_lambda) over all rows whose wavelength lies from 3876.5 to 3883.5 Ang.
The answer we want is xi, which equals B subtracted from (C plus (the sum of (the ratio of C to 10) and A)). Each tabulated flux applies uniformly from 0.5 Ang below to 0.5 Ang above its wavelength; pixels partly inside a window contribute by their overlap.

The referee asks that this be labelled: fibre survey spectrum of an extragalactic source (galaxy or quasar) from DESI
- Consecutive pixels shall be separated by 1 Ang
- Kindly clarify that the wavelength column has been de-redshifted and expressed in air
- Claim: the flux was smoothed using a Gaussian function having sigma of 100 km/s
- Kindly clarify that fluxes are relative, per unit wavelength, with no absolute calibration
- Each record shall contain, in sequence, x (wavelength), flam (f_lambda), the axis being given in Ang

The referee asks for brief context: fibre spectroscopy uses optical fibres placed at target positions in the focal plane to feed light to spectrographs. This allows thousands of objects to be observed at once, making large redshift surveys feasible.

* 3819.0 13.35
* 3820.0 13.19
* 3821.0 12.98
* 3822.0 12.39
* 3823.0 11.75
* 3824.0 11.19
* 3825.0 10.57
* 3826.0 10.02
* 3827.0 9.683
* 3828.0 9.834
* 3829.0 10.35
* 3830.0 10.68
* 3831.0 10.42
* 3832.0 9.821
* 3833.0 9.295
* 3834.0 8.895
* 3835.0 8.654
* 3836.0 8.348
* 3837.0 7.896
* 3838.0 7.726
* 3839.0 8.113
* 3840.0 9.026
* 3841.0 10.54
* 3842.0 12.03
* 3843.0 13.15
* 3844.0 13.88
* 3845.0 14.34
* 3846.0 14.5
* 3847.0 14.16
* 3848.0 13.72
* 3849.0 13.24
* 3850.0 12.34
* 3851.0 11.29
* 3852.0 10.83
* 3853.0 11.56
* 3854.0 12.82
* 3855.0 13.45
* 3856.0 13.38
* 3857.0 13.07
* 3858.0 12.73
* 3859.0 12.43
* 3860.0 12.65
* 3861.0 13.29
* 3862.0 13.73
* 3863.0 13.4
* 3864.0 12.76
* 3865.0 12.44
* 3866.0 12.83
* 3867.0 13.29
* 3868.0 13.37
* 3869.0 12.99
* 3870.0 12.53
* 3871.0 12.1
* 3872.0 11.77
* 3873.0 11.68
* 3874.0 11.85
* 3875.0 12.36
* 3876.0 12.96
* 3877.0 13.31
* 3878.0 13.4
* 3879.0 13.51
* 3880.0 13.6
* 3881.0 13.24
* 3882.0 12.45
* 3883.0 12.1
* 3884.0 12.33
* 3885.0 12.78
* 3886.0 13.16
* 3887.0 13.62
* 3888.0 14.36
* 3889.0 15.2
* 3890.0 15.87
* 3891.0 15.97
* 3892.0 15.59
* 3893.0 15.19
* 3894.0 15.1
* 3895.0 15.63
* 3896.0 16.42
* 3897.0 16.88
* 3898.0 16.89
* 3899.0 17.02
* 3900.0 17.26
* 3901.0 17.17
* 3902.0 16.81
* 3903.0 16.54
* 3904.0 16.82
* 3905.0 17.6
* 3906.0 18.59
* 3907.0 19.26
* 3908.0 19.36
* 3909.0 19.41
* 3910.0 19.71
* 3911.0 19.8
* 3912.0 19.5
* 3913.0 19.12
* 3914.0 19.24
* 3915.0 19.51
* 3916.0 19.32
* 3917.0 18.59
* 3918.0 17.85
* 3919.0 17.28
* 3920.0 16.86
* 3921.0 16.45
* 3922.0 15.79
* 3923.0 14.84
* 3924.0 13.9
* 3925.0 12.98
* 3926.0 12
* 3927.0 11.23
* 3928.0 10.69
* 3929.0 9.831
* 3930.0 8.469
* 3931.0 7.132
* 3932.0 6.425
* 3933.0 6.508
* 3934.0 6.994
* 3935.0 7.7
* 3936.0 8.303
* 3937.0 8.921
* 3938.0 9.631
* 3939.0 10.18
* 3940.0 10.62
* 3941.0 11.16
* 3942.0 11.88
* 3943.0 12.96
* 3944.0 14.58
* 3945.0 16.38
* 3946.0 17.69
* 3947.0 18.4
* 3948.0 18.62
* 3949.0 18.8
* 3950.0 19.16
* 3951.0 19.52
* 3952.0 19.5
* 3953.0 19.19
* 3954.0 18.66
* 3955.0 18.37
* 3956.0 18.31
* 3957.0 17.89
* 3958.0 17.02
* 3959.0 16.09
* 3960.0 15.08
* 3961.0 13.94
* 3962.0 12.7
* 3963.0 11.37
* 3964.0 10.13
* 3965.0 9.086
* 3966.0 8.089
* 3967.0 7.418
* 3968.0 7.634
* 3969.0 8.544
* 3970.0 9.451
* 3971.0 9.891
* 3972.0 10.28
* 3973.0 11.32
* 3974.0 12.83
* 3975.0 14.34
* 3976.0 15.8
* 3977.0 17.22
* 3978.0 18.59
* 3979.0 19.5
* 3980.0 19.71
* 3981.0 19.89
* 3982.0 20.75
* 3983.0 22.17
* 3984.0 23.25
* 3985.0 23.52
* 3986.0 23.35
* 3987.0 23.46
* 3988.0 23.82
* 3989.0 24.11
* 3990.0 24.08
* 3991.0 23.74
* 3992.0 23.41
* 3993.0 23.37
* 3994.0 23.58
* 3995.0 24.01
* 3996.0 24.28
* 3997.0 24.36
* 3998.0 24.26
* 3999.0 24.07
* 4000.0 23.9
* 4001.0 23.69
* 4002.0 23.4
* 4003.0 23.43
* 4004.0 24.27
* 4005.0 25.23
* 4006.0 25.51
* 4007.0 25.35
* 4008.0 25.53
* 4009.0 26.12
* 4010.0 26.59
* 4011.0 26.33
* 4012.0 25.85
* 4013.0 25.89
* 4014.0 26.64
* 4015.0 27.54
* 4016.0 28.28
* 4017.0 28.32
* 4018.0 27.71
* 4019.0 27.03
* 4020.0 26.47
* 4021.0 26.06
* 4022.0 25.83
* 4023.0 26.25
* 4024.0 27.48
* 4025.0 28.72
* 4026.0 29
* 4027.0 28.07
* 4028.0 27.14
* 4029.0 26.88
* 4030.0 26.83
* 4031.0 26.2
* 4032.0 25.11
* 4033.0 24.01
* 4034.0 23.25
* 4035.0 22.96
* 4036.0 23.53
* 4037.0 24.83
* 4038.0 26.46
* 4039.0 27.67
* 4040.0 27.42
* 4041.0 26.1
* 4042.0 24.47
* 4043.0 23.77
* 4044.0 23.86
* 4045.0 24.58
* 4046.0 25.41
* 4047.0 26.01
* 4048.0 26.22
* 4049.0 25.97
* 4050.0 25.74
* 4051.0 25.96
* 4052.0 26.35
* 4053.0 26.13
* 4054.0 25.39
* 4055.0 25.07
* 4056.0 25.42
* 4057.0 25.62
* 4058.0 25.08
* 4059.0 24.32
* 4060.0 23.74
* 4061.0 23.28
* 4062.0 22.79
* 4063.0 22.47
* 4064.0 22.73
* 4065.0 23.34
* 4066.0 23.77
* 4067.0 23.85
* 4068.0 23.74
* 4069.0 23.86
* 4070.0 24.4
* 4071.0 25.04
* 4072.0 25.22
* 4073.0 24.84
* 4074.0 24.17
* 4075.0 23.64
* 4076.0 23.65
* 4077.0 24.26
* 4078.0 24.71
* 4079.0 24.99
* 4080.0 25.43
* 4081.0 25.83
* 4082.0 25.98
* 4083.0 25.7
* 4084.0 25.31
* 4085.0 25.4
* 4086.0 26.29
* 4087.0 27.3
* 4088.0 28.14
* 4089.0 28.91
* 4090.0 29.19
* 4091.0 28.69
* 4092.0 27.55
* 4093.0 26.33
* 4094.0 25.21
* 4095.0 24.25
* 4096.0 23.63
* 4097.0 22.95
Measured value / 9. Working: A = 7.8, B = 8.97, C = 8.8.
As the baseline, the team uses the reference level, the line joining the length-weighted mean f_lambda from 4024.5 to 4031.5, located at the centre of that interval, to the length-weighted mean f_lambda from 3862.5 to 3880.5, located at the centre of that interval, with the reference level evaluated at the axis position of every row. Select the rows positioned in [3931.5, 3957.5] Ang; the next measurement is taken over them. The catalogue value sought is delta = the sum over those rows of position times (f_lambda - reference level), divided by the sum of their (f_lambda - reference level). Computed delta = 3939.4 Ang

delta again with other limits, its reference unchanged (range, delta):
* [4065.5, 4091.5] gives 4077.7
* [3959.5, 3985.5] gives 3969.4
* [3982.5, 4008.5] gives 3997.7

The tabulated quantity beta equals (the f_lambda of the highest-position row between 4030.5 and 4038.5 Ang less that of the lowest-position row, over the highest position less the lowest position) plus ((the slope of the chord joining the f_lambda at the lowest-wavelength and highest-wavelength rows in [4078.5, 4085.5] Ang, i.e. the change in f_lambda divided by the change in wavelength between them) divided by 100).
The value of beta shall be 0.0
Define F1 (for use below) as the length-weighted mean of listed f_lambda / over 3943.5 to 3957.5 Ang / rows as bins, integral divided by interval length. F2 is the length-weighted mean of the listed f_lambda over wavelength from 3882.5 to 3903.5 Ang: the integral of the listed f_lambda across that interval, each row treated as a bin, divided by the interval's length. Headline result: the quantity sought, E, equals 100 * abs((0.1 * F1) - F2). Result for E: 1351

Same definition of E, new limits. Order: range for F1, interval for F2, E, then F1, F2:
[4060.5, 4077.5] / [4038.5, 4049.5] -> 2321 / 24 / 26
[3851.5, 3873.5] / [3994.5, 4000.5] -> 2288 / 13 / 24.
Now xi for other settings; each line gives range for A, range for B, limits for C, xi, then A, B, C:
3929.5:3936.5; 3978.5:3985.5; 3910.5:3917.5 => 7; 6.1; 9.28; 9.0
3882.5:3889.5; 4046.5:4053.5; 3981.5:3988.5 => 8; 7.9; 9.91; 9.5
